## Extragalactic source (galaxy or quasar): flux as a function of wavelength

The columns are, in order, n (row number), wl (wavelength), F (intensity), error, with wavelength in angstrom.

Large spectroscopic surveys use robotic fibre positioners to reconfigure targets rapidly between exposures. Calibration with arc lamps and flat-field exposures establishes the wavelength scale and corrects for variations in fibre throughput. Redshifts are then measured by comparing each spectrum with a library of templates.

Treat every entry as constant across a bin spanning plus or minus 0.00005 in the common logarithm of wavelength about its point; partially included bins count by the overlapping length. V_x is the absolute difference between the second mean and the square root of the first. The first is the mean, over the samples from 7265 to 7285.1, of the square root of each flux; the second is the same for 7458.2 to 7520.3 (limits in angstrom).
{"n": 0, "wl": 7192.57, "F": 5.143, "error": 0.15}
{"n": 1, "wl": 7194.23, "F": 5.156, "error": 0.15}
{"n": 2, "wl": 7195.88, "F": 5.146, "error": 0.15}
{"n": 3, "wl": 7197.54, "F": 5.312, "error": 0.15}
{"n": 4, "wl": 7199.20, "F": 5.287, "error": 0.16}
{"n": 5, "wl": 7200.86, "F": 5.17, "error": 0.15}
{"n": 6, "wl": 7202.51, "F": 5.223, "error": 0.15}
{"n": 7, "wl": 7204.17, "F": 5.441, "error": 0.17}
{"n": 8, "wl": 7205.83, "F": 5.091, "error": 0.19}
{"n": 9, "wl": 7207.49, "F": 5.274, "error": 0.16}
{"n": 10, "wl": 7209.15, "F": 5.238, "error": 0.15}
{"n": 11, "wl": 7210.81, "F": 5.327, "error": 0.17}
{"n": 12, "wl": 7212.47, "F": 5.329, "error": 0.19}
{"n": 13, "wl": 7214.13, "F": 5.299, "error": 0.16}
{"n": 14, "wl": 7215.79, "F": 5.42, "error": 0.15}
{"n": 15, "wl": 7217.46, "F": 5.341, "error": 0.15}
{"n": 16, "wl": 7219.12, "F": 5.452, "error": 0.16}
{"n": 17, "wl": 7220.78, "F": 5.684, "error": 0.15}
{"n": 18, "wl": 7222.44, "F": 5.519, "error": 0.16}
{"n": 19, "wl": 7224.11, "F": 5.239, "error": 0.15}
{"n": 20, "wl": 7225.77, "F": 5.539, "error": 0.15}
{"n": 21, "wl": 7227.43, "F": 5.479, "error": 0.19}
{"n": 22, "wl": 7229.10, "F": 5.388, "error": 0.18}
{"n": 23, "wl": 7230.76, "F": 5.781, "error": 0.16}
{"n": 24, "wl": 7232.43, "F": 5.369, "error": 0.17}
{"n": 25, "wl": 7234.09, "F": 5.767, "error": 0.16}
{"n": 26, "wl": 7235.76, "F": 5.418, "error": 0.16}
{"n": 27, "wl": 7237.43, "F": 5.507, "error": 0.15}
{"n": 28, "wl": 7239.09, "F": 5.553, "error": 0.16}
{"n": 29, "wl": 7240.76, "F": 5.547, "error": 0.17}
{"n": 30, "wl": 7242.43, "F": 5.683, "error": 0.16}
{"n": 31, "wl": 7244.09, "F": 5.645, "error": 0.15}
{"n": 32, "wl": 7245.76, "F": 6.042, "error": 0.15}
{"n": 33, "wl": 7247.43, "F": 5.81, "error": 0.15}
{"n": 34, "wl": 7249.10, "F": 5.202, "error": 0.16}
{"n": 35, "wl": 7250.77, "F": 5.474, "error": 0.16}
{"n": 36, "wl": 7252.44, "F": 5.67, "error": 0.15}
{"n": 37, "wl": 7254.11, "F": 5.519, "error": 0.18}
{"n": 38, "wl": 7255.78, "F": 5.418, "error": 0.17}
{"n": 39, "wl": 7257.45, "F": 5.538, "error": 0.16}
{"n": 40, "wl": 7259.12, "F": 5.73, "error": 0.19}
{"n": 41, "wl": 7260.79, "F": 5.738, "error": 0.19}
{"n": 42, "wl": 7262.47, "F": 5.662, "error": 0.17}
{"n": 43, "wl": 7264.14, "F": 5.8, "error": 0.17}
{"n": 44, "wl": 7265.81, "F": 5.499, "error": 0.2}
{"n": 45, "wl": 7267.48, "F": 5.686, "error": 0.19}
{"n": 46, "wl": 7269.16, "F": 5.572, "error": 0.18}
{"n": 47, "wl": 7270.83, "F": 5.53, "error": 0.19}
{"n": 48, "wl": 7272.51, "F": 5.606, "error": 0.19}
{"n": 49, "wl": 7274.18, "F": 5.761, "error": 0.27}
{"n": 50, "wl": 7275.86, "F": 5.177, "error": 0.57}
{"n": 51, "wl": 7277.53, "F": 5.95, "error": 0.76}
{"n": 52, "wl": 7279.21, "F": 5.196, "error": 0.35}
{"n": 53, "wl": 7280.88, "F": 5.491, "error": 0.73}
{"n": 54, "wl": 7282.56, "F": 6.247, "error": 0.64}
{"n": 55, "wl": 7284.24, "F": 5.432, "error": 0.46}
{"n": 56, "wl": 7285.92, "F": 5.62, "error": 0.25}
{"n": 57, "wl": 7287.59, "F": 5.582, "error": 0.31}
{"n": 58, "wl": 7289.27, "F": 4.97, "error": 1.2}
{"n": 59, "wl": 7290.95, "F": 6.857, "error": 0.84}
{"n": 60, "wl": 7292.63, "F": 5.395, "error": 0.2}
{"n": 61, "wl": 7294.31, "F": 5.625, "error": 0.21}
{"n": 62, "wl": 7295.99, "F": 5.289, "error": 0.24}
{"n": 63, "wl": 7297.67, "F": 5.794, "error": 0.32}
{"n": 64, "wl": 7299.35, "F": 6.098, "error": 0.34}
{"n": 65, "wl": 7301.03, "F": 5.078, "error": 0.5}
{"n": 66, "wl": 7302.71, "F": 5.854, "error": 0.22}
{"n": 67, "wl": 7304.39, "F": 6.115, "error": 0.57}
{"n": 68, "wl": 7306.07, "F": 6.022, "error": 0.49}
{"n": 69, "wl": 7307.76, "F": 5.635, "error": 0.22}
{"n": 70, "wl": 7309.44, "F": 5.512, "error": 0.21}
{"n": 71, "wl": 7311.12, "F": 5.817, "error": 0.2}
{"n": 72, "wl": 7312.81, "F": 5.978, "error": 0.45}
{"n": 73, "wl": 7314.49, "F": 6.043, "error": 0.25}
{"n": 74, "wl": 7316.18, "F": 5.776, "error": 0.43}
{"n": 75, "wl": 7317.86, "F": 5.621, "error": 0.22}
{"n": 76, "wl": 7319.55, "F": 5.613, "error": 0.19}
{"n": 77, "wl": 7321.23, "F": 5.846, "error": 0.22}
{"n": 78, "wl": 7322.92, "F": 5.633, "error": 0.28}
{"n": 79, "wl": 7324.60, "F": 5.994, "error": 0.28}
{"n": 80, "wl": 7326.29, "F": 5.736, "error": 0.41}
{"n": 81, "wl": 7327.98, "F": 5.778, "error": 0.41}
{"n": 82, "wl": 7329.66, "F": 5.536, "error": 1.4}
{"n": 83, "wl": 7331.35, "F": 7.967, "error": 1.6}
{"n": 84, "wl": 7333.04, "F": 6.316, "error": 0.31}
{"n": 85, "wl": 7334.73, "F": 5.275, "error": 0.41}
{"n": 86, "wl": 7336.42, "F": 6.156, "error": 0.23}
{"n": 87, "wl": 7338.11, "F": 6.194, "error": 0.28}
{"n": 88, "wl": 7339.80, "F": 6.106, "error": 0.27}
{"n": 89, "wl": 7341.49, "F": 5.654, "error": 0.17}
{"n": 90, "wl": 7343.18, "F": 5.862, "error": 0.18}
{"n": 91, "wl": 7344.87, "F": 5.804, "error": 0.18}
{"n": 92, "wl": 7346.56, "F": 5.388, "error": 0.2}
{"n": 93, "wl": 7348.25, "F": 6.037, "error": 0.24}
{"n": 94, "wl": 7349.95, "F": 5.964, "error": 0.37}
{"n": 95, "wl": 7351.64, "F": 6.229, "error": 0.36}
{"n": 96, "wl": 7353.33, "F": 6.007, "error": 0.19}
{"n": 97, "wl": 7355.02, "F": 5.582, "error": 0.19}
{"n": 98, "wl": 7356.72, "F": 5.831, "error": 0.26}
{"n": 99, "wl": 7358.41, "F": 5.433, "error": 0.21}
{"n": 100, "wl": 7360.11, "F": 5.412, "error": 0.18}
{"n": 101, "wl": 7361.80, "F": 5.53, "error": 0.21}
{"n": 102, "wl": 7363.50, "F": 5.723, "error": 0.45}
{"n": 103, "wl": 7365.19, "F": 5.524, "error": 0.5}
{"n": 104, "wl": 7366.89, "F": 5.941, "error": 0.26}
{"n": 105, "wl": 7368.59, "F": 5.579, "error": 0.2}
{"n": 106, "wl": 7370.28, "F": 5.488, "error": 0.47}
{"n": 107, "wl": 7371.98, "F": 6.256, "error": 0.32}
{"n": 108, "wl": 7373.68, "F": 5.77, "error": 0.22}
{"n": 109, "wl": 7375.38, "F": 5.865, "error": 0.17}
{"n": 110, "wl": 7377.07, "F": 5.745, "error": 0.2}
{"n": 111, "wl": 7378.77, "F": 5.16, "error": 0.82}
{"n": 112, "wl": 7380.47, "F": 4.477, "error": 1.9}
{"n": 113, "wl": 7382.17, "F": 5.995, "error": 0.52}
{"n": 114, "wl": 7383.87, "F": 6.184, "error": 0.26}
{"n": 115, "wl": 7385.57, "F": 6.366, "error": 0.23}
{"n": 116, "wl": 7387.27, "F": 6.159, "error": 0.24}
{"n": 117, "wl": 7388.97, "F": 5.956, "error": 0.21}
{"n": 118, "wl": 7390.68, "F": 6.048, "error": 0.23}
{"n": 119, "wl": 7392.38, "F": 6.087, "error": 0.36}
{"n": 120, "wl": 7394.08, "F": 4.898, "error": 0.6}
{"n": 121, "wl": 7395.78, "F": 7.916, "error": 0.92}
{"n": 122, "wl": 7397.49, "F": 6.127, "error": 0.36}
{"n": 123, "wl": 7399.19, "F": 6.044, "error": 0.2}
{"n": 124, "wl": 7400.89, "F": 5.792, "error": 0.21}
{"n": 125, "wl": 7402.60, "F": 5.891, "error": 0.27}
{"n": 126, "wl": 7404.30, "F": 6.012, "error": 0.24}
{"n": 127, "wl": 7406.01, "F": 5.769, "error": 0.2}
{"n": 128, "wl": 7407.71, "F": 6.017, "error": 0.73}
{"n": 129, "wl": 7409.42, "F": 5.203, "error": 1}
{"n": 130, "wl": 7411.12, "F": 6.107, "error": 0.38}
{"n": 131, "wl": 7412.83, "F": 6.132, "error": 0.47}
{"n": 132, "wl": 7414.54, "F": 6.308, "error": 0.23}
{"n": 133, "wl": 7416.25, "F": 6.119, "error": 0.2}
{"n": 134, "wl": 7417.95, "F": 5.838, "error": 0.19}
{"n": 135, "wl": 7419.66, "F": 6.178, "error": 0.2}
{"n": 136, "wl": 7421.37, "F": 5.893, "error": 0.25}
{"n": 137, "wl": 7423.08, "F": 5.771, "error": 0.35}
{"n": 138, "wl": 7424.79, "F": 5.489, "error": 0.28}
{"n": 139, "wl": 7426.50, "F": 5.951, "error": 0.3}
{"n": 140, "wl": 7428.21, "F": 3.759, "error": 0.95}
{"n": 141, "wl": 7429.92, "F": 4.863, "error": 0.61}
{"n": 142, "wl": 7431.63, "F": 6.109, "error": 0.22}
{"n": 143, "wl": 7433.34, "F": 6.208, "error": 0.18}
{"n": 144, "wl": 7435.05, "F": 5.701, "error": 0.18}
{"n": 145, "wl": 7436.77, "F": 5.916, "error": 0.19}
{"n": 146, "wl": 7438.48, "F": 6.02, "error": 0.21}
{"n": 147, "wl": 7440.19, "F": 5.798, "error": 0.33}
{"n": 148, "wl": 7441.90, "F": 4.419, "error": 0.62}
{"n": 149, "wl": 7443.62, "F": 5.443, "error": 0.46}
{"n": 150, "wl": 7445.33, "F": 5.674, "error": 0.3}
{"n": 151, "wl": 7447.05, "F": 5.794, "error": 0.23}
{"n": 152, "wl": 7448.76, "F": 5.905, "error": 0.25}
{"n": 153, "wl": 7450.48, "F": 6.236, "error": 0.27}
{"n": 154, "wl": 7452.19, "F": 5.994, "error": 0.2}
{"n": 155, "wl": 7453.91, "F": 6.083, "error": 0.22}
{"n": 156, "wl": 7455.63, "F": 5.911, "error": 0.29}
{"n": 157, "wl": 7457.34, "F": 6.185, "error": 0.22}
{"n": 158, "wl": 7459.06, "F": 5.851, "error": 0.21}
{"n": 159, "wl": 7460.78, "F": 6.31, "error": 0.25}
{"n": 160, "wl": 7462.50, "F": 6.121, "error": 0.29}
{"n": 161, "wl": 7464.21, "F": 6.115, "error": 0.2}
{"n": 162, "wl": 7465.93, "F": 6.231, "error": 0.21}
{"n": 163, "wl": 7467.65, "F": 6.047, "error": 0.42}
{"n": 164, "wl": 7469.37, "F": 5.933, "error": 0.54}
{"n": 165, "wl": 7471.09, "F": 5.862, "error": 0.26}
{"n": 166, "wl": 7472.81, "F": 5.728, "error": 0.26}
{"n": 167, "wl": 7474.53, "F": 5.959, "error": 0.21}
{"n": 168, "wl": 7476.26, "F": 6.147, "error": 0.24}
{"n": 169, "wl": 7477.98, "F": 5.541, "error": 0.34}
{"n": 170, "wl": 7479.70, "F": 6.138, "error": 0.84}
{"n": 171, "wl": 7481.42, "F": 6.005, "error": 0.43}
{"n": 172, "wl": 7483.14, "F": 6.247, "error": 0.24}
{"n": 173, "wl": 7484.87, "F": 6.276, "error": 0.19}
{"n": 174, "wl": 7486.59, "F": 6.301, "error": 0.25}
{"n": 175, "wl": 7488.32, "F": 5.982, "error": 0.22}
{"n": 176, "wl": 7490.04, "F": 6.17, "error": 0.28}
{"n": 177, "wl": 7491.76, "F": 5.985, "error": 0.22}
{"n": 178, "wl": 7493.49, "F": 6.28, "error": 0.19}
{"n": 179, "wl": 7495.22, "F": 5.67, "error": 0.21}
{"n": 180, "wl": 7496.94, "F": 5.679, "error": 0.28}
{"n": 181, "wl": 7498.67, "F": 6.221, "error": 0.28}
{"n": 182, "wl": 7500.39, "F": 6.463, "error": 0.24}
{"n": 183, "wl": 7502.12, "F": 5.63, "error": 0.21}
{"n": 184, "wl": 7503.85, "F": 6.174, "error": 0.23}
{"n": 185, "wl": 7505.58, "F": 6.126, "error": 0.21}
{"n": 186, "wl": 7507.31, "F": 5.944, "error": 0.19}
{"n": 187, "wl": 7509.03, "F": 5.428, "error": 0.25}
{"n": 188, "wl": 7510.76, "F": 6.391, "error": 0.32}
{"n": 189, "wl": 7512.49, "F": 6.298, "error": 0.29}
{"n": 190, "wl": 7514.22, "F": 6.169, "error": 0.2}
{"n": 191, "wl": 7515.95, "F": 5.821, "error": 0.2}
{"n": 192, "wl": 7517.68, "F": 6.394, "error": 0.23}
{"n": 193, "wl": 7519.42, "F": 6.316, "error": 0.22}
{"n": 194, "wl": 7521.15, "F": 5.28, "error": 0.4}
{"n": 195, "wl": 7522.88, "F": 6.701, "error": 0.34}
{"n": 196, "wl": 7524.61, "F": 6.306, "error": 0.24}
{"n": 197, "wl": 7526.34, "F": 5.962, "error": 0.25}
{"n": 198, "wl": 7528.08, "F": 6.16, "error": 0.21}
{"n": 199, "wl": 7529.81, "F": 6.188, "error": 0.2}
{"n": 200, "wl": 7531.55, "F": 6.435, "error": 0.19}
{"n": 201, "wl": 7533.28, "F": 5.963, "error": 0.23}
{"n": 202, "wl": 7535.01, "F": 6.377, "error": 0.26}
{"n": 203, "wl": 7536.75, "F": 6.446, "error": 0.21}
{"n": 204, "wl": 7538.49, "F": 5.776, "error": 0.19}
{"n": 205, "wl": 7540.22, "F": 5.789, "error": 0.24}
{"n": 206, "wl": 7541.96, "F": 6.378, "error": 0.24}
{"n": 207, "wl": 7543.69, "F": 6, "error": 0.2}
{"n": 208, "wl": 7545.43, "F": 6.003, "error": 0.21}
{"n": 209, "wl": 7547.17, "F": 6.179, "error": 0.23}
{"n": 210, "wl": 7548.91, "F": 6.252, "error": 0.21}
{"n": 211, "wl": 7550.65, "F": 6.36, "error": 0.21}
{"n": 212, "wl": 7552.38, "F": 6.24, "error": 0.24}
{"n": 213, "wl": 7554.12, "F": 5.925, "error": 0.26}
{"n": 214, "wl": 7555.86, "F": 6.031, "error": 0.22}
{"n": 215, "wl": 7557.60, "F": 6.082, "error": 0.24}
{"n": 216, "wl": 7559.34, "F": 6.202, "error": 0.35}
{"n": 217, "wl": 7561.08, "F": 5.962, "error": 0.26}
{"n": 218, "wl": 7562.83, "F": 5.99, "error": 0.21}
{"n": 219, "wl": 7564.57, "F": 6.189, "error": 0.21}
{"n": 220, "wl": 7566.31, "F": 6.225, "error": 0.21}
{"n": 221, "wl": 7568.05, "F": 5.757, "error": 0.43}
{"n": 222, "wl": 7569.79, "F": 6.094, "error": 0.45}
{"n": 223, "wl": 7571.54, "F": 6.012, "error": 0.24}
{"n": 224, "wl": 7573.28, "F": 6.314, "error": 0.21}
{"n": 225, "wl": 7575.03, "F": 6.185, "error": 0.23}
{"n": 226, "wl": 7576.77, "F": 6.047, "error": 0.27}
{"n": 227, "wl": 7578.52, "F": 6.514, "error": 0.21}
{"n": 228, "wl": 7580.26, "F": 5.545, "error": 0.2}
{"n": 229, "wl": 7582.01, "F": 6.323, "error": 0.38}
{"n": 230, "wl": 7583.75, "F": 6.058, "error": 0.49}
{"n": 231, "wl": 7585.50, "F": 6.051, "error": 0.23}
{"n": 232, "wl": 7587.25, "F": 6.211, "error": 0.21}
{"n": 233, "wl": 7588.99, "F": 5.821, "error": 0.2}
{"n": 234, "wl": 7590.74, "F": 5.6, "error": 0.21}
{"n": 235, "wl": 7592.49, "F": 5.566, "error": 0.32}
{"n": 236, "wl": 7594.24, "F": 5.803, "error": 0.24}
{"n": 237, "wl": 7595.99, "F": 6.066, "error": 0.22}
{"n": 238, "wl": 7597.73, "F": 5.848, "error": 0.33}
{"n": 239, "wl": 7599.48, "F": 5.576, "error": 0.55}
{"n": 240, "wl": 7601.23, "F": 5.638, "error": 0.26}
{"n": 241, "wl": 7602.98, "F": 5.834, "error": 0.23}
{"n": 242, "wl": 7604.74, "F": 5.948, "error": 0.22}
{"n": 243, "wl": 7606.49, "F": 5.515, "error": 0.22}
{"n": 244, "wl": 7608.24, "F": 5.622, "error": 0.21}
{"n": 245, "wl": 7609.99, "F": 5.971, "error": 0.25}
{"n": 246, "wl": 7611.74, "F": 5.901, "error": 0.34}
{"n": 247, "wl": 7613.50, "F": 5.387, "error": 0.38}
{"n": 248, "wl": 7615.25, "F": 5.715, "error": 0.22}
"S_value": 0.922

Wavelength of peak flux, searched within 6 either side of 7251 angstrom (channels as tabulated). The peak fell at 7245.76 angstrom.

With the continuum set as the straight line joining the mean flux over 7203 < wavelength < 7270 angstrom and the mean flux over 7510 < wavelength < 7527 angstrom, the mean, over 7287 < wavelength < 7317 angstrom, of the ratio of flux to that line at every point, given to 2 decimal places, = 1.01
